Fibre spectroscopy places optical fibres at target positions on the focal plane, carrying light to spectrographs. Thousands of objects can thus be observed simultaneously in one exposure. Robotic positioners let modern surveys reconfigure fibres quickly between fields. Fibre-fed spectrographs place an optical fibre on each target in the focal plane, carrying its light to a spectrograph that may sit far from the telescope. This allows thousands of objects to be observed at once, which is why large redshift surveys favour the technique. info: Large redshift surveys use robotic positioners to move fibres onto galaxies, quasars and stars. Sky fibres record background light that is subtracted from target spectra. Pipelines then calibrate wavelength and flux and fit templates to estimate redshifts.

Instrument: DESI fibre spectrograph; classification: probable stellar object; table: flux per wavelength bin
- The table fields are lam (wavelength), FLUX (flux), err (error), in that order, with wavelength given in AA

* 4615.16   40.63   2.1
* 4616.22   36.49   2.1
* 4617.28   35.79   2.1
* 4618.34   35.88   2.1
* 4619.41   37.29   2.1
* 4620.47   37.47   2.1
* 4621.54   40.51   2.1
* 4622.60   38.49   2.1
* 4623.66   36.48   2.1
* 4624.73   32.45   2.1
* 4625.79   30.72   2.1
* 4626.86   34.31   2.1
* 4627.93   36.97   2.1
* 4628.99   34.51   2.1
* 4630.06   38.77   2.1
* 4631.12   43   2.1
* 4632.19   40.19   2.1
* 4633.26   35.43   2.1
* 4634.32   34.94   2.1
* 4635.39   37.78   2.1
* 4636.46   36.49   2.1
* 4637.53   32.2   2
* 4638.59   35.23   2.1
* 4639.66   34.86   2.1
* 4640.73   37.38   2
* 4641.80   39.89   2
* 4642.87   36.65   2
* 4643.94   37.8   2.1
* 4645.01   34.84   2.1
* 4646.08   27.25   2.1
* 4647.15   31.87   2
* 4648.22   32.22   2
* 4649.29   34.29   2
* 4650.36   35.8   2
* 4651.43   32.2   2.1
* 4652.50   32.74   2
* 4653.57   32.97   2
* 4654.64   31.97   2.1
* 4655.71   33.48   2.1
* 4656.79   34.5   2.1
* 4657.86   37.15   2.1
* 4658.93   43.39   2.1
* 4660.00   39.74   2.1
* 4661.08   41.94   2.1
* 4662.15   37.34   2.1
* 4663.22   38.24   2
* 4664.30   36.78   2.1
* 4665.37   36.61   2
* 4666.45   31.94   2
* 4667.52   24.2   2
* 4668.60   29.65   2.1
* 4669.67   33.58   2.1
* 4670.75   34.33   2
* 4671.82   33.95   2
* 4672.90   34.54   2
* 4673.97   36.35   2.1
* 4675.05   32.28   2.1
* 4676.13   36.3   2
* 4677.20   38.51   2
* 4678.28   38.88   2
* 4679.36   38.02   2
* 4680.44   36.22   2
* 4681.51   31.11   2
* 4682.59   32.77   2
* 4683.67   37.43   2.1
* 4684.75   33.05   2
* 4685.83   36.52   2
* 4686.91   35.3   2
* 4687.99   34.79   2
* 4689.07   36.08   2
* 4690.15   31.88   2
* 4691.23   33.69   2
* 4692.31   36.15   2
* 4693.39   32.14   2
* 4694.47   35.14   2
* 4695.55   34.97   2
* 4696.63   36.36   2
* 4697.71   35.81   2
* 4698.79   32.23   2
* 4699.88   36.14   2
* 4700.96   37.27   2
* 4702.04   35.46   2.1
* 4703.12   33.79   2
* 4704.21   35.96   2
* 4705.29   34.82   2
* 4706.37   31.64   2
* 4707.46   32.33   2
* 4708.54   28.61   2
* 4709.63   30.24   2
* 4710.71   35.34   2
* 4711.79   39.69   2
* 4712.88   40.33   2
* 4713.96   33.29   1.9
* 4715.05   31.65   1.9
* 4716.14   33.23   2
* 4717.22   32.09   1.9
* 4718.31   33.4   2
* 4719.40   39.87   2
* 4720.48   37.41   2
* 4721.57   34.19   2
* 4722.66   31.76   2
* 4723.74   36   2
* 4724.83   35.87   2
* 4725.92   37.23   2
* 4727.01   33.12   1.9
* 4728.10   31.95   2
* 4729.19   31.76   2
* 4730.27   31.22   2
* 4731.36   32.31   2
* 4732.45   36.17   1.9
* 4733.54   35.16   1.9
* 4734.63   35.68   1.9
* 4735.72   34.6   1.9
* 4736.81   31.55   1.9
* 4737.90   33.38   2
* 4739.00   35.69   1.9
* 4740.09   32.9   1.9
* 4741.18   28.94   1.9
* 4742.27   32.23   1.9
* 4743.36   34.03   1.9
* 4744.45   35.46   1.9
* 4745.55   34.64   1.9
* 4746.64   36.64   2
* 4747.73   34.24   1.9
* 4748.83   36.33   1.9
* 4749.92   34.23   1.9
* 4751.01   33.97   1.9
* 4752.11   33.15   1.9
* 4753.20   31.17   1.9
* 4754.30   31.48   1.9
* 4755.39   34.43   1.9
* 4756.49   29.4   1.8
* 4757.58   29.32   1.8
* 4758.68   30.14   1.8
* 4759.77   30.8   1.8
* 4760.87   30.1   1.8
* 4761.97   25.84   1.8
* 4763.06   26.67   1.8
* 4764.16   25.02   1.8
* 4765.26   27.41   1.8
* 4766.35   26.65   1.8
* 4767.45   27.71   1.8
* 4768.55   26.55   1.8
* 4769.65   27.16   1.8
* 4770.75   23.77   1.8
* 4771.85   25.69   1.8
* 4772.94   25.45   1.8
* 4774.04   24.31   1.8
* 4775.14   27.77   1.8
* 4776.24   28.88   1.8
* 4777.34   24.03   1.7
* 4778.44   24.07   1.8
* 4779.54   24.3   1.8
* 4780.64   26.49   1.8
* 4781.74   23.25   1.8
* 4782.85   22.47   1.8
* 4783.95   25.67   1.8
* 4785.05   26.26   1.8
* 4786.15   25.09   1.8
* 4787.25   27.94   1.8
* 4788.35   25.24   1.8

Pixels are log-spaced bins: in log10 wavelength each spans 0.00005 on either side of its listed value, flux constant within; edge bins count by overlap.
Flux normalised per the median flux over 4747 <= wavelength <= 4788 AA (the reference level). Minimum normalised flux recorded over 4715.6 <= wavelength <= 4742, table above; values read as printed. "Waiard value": 1.07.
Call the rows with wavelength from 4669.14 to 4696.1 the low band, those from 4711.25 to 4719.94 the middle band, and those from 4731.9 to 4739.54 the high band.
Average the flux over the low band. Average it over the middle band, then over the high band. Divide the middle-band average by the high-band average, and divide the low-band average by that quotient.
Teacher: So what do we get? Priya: 34.1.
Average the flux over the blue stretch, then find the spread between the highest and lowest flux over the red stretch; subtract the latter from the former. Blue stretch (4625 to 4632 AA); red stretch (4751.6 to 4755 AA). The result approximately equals 34.4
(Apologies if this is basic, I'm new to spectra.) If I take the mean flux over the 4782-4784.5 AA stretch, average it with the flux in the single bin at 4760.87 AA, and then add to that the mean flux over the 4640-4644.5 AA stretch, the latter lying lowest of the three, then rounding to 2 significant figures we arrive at 65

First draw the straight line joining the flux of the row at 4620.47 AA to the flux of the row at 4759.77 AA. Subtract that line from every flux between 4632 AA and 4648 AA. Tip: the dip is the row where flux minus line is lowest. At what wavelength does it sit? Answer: 4646.08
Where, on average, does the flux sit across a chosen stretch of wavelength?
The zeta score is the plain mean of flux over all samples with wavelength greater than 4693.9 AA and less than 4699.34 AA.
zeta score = 34.9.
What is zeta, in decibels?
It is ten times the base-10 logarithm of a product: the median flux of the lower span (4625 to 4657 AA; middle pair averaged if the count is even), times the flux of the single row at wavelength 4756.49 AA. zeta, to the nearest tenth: 30.1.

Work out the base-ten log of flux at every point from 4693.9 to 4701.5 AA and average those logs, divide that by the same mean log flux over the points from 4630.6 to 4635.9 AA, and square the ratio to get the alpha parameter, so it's 0.96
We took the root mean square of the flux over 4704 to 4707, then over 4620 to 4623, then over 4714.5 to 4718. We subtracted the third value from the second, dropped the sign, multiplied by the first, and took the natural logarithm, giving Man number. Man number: 5.4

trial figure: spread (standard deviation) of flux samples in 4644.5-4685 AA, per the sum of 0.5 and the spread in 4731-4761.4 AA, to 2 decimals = 1.32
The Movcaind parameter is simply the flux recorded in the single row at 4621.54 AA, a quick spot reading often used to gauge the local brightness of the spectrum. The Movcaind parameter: 40.51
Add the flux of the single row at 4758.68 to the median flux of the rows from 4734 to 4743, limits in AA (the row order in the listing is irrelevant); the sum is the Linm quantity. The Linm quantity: 63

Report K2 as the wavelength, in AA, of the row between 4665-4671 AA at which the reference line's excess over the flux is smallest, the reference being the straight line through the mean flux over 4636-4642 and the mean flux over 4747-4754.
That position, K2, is 4665.37 AA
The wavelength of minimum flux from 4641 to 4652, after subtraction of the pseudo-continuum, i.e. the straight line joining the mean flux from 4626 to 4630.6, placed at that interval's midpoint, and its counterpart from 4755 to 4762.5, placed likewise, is 4646.08 AA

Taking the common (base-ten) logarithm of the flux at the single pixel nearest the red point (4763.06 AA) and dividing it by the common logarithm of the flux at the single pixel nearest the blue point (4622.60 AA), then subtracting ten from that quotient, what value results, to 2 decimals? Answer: -9.10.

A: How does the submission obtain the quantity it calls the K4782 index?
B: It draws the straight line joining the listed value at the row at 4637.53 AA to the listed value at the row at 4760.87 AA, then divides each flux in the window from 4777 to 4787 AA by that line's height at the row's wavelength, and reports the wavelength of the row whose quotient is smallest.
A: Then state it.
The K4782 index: 4782.85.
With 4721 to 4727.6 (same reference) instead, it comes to 4722.66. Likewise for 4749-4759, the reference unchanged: 4757.58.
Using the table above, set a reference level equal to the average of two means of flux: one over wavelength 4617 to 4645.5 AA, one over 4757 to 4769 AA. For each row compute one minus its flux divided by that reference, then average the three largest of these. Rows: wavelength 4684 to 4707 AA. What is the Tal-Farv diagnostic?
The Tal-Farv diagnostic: 0.01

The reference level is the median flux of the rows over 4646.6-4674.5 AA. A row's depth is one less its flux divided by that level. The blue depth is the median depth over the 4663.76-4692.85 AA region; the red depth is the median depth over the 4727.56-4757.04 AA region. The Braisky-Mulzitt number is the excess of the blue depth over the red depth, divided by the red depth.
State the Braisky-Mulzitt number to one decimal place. -2.4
